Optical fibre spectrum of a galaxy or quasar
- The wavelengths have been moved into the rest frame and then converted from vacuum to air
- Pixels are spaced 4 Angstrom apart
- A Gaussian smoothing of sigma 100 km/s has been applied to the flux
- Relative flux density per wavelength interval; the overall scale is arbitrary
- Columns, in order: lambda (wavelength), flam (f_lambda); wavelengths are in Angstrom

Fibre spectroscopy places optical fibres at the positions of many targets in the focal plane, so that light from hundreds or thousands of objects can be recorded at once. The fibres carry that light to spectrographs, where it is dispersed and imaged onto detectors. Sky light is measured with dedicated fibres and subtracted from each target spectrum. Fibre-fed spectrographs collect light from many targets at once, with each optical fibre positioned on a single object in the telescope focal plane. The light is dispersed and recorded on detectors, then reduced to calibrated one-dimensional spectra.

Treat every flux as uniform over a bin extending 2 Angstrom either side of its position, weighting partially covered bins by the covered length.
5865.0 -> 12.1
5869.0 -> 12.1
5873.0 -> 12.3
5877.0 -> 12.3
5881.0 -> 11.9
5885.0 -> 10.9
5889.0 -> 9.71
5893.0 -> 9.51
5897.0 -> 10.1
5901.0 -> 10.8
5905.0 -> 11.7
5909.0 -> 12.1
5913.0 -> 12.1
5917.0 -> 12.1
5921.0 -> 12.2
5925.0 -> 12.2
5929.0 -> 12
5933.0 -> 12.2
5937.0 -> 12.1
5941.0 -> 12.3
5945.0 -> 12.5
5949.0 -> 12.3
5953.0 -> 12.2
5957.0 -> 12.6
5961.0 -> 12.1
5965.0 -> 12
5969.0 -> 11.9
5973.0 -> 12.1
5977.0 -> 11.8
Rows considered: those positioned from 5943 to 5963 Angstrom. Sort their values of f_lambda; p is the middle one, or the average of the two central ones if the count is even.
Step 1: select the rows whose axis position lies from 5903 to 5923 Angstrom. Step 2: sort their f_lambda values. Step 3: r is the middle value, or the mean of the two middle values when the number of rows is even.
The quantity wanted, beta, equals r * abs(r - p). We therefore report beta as 2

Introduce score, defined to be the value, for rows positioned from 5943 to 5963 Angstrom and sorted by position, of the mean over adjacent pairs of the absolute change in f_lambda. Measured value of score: 0.30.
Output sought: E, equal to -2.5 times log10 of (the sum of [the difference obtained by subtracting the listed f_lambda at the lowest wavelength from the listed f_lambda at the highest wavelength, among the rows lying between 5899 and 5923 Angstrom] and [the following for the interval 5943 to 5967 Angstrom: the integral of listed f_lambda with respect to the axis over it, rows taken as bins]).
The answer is -6.18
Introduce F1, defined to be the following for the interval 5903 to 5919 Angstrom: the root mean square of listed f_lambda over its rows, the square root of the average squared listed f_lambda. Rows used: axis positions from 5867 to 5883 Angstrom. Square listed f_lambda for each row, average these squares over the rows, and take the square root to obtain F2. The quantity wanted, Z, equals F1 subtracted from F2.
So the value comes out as 0.1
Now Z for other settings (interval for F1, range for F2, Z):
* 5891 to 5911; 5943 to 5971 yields 1.3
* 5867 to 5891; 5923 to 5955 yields 0.7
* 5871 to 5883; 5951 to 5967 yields 0.1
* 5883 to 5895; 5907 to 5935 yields 2.1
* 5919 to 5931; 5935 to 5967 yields 0.1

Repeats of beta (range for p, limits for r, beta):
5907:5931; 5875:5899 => 17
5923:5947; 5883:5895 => 24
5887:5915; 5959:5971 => 14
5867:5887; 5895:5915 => 5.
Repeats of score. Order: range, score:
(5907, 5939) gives 0.09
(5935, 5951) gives 0.20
